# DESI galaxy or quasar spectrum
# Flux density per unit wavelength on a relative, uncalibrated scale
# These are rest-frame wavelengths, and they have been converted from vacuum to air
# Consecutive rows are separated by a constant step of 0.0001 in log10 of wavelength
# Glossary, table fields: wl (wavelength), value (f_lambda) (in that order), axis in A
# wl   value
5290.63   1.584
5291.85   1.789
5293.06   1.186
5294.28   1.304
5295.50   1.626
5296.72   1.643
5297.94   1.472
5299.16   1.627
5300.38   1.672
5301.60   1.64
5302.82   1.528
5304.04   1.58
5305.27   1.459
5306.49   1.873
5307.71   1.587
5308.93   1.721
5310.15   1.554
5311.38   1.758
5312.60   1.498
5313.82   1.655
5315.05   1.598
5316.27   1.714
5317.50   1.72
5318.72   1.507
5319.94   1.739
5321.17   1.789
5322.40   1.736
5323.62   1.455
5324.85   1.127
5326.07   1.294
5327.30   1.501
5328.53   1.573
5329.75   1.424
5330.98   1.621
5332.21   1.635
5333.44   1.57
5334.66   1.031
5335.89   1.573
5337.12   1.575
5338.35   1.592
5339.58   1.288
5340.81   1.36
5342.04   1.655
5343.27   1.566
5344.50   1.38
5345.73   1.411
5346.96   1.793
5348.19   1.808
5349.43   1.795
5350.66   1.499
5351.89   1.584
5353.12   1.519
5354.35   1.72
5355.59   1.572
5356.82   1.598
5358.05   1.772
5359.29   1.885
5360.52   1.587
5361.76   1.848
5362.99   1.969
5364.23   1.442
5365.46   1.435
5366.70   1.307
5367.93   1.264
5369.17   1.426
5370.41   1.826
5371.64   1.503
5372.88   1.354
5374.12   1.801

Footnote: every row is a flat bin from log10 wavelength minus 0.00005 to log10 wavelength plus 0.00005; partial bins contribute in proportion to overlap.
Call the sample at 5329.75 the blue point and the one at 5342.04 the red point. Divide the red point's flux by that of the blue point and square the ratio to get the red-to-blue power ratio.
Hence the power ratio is 1.4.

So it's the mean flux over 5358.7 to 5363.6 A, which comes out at 1.82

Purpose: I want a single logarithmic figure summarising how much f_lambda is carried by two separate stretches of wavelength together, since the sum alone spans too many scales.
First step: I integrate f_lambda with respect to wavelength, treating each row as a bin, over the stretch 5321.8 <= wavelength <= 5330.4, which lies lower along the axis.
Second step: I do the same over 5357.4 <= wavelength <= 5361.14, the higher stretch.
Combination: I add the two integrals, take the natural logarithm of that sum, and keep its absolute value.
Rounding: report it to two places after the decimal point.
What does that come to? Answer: 2.94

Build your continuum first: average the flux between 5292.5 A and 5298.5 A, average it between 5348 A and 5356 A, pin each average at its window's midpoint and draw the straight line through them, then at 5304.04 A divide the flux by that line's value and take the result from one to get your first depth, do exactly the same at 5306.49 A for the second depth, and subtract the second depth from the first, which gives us 0.19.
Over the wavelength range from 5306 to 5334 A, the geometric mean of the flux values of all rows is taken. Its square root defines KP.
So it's 1.26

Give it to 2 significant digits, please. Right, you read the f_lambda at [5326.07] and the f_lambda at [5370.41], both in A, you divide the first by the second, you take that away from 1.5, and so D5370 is 0.79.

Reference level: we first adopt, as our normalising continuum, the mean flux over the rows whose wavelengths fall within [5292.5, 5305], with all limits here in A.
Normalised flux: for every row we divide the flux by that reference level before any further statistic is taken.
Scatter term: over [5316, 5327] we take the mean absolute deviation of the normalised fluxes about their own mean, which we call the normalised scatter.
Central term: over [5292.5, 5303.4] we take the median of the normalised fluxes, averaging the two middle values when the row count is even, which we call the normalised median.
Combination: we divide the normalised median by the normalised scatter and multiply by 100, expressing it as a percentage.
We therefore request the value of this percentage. 836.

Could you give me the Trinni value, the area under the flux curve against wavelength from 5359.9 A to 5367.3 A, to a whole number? 12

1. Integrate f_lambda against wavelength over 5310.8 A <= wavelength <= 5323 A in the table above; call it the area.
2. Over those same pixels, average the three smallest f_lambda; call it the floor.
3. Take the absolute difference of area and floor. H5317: 18.9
